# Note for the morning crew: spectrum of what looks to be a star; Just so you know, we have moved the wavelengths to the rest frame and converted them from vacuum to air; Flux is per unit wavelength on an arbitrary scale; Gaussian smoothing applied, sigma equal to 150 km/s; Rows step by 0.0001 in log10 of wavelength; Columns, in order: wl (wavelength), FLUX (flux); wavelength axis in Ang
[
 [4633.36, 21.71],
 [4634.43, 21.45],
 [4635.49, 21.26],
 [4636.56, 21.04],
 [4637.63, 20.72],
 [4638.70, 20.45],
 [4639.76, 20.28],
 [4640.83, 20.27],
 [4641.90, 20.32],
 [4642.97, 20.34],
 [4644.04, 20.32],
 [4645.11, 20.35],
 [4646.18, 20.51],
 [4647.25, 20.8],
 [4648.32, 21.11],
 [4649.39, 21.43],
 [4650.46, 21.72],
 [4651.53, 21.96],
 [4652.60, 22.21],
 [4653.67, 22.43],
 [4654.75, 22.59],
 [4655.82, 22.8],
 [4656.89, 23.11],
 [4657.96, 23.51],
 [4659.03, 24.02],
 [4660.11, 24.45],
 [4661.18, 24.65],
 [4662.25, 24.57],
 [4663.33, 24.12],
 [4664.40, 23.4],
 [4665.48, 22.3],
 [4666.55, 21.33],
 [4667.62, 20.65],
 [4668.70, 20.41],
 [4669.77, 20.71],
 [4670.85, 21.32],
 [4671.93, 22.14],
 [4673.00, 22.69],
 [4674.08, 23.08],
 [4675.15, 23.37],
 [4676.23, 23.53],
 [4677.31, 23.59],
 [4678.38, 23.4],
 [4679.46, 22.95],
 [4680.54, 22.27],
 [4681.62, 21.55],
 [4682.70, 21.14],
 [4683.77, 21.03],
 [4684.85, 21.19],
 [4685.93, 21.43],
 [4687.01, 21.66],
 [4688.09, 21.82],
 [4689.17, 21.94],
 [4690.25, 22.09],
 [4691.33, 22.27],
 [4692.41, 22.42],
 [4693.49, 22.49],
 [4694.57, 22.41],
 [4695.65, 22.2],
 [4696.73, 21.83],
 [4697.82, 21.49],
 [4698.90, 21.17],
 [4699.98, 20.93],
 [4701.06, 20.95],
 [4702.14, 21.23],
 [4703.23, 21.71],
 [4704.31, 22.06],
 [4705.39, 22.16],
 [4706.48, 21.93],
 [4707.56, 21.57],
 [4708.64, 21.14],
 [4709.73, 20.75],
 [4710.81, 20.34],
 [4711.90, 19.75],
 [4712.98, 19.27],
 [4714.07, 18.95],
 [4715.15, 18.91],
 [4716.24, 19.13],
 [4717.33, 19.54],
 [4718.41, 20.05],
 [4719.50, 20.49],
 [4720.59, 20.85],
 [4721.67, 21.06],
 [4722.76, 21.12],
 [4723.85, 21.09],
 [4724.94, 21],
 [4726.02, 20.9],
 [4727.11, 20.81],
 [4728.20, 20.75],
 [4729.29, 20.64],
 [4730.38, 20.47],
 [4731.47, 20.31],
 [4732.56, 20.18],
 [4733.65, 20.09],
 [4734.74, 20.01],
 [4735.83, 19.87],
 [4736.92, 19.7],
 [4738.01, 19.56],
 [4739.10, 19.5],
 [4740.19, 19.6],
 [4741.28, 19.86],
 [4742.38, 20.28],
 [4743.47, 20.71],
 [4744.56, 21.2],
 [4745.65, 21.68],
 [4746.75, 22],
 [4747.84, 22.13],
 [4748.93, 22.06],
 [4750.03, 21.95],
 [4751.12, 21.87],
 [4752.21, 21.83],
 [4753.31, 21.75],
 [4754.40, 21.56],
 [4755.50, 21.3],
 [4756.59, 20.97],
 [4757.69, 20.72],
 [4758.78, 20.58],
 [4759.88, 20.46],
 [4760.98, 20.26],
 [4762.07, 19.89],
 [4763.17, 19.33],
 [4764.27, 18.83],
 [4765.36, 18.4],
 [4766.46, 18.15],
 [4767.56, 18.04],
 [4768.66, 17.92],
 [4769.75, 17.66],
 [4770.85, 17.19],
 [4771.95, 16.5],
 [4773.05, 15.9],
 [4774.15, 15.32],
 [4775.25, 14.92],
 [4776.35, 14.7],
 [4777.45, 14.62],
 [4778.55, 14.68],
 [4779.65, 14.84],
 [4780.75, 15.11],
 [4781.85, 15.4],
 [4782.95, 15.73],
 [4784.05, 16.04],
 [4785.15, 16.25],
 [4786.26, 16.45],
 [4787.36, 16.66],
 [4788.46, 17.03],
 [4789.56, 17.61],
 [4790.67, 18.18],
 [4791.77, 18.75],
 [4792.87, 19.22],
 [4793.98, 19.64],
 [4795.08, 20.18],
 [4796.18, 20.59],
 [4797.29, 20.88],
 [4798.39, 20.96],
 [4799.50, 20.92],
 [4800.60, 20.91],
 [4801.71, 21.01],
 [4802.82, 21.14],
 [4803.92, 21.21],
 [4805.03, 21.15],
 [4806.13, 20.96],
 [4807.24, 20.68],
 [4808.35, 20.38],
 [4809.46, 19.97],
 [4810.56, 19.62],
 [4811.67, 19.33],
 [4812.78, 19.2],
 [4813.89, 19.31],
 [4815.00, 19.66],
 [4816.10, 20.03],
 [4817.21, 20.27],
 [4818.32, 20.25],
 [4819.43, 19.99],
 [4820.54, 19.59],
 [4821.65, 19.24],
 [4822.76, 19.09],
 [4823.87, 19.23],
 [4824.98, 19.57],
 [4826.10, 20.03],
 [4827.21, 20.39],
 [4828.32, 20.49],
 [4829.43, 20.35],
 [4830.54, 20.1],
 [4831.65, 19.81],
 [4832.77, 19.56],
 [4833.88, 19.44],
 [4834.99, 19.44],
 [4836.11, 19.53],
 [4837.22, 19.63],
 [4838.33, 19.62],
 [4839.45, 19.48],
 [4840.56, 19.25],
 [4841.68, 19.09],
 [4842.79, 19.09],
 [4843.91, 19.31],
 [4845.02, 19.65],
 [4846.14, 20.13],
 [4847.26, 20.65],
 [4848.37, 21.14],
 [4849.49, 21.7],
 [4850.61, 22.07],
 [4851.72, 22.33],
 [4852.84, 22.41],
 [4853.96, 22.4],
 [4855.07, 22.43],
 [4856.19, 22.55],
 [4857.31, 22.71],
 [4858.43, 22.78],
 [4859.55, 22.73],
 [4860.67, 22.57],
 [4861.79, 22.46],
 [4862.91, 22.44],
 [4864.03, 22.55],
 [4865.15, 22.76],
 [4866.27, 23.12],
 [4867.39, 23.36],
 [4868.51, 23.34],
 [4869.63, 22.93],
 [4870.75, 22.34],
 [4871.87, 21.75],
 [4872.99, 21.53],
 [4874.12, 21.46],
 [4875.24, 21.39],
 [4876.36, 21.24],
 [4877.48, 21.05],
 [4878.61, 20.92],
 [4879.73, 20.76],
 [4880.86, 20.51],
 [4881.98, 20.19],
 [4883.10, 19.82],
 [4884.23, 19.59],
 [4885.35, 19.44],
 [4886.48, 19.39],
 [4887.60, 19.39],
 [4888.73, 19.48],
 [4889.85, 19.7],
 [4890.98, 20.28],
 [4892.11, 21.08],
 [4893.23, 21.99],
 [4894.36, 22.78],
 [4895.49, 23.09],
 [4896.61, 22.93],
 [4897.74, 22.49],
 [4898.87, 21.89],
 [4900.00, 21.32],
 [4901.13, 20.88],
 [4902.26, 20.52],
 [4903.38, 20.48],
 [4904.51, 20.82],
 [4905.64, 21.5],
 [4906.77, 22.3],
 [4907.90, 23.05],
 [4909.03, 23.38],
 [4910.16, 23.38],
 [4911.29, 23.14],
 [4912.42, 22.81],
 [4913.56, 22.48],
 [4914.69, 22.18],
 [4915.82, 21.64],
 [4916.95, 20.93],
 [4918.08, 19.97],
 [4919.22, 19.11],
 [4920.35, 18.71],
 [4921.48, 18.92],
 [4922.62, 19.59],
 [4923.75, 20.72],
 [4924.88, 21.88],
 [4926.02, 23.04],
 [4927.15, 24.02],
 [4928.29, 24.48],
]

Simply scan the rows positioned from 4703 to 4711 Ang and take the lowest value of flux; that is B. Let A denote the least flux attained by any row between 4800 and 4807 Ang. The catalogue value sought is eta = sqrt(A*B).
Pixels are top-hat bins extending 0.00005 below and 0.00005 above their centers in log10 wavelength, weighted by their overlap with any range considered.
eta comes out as 20.6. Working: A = 20.91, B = 20.34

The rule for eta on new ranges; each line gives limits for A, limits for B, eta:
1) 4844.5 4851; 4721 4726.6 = 20.3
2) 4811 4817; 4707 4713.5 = 19.2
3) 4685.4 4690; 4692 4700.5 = 21.2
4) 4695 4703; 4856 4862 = 21.7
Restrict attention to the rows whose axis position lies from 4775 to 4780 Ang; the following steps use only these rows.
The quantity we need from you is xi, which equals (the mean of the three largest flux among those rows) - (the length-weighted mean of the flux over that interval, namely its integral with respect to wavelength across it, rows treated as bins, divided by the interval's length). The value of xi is 0.08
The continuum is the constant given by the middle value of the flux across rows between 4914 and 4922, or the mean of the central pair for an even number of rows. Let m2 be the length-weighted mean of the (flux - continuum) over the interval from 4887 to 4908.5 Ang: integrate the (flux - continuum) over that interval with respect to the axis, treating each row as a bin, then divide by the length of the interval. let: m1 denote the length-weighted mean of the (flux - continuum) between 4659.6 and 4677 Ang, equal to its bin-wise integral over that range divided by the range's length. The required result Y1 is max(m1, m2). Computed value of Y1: 2.7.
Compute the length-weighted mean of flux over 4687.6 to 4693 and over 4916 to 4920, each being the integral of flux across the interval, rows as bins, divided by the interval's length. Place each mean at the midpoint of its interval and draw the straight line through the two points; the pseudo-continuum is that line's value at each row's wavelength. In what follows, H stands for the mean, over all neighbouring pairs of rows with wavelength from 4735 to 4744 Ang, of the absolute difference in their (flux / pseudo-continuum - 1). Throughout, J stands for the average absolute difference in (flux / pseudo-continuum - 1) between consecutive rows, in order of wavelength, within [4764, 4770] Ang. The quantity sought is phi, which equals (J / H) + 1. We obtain 2.0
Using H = 0.010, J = 0.0105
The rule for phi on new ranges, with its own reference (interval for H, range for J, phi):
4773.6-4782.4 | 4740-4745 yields 2.9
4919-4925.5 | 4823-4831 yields 1.4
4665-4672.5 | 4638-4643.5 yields 1.1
